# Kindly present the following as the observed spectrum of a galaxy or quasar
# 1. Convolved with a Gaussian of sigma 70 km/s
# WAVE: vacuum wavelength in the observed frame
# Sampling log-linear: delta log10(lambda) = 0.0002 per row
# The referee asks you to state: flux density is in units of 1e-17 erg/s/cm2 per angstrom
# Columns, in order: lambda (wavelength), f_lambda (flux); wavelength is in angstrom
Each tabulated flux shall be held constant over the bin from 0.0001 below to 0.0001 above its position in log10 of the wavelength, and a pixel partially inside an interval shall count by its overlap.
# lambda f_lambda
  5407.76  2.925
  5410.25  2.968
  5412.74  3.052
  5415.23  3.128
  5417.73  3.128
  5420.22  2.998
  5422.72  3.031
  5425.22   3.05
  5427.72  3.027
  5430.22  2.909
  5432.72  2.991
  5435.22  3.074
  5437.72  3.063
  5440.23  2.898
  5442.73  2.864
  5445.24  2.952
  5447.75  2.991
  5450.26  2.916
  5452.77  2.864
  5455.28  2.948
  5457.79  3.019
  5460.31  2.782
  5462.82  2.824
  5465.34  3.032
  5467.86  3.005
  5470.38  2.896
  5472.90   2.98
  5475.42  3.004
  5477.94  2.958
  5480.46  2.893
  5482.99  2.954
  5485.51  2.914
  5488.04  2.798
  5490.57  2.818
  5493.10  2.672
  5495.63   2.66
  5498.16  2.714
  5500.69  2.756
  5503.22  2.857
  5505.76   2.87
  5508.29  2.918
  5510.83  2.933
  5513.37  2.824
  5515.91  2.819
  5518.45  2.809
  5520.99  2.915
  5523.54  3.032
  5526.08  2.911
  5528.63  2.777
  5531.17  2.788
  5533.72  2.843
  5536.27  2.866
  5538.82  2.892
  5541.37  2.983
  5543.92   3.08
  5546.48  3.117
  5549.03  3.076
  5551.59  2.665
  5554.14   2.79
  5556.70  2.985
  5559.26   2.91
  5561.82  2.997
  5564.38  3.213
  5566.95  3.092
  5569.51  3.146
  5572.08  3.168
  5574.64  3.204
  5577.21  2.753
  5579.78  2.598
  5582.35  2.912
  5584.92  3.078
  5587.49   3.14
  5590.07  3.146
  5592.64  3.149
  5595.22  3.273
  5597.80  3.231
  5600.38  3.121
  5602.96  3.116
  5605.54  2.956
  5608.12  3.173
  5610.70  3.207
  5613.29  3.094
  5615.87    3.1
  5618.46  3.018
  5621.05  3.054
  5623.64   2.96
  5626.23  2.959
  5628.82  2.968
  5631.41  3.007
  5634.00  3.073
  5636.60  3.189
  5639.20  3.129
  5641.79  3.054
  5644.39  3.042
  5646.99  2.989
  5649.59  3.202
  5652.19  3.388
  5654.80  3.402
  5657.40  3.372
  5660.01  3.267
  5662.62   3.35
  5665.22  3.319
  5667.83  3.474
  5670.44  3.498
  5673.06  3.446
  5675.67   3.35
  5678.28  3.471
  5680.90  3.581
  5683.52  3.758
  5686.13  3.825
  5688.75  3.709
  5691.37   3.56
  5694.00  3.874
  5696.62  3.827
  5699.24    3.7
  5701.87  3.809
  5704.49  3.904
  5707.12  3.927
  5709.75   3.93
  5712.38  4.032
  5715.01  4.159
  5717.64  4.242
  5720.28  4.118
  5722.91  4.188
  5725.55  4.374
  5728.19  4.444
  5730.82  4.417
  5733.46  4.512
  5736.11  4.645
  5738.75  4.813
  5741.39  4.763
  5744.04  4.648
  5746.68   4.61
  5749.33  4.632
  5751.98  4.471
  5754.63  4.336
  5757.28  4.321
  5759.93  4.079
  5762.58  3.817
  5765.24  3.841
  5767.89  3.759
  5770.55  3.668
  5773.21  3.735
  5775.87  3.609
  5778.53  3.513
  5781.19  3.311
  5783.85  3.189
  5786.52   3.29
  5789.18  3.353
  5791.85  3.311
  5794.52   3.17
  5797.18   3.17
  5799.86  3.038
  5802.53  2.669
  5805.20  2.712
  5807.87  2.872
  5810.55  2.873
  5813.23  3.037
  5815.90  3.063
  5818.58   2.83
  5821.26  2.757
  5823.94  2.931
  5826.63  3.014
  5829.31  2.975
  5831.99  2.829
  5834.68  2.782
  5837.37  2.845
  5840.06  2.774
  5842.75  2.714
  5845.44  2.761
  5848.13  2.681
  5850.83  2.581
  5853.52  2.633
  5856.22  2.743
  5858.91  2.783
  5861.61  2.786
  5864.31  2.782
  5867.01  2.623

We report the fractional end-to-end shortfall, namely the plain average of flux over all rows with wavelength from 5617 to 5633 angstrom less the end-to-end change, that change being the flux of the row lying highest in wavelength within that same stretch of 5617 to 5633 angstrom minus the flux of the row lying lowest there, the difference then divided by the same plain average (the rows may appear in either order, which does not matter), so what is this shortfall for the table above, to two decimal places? 1.00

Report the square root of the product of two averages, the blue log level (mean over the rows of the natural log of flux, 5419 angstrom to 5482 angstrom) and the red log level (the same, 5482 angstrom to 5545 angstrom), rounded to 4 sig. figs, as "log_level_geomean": 1.066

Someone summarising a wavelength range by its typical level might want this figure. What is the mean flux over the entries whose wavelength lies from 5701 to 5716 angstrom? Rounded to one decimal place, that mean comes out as 4.0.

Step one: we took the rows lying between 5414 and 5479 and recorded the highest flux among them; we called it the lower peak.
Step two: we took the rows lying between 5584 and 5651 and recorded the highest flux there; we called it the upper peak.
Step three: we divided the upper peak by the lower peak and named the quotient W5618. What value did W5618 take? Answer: 1.05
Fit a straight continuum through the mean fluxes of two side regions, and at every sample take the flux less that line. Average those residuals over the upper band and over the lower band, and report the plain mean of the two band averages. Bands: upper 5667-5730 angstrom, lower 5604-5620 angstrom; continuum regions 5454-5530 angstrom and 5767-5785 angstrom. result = 0.2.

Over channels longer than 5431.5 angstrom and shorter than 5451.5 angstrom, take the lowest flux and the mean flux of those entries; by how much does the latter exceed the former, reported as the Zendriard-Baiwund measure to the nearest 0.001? 0.105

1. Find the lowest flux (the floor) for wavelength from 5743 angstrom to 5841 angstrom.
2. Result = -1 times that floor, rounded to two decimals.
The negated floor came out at -2.67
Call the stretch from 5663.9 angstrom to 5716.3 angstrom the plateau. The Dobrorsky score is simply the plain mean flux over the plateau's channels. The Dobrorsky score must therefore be 3.7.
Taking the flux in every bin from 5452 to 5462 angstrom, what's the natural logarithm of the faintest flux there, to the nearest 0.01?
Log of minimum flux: 1.02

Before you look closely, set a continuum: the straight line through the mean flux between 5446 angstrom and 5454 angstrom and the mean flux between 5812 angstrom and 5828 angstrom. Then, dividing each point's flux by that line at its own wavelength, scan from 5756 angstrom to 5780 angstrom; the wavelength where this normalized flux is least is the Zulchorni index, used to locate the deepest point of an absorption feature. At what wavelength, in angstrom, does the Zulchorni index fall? 5778.53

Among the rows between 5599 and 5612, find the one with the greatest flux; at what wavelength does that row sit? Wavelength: 5610.70 angstrom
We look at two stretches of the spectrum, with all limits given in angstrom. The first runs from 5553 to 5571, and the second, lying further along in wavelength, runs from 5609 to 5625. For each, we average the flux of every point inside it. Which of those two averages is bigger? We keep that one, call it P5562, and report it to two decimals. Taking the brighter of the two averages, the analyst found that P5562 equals 3.07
